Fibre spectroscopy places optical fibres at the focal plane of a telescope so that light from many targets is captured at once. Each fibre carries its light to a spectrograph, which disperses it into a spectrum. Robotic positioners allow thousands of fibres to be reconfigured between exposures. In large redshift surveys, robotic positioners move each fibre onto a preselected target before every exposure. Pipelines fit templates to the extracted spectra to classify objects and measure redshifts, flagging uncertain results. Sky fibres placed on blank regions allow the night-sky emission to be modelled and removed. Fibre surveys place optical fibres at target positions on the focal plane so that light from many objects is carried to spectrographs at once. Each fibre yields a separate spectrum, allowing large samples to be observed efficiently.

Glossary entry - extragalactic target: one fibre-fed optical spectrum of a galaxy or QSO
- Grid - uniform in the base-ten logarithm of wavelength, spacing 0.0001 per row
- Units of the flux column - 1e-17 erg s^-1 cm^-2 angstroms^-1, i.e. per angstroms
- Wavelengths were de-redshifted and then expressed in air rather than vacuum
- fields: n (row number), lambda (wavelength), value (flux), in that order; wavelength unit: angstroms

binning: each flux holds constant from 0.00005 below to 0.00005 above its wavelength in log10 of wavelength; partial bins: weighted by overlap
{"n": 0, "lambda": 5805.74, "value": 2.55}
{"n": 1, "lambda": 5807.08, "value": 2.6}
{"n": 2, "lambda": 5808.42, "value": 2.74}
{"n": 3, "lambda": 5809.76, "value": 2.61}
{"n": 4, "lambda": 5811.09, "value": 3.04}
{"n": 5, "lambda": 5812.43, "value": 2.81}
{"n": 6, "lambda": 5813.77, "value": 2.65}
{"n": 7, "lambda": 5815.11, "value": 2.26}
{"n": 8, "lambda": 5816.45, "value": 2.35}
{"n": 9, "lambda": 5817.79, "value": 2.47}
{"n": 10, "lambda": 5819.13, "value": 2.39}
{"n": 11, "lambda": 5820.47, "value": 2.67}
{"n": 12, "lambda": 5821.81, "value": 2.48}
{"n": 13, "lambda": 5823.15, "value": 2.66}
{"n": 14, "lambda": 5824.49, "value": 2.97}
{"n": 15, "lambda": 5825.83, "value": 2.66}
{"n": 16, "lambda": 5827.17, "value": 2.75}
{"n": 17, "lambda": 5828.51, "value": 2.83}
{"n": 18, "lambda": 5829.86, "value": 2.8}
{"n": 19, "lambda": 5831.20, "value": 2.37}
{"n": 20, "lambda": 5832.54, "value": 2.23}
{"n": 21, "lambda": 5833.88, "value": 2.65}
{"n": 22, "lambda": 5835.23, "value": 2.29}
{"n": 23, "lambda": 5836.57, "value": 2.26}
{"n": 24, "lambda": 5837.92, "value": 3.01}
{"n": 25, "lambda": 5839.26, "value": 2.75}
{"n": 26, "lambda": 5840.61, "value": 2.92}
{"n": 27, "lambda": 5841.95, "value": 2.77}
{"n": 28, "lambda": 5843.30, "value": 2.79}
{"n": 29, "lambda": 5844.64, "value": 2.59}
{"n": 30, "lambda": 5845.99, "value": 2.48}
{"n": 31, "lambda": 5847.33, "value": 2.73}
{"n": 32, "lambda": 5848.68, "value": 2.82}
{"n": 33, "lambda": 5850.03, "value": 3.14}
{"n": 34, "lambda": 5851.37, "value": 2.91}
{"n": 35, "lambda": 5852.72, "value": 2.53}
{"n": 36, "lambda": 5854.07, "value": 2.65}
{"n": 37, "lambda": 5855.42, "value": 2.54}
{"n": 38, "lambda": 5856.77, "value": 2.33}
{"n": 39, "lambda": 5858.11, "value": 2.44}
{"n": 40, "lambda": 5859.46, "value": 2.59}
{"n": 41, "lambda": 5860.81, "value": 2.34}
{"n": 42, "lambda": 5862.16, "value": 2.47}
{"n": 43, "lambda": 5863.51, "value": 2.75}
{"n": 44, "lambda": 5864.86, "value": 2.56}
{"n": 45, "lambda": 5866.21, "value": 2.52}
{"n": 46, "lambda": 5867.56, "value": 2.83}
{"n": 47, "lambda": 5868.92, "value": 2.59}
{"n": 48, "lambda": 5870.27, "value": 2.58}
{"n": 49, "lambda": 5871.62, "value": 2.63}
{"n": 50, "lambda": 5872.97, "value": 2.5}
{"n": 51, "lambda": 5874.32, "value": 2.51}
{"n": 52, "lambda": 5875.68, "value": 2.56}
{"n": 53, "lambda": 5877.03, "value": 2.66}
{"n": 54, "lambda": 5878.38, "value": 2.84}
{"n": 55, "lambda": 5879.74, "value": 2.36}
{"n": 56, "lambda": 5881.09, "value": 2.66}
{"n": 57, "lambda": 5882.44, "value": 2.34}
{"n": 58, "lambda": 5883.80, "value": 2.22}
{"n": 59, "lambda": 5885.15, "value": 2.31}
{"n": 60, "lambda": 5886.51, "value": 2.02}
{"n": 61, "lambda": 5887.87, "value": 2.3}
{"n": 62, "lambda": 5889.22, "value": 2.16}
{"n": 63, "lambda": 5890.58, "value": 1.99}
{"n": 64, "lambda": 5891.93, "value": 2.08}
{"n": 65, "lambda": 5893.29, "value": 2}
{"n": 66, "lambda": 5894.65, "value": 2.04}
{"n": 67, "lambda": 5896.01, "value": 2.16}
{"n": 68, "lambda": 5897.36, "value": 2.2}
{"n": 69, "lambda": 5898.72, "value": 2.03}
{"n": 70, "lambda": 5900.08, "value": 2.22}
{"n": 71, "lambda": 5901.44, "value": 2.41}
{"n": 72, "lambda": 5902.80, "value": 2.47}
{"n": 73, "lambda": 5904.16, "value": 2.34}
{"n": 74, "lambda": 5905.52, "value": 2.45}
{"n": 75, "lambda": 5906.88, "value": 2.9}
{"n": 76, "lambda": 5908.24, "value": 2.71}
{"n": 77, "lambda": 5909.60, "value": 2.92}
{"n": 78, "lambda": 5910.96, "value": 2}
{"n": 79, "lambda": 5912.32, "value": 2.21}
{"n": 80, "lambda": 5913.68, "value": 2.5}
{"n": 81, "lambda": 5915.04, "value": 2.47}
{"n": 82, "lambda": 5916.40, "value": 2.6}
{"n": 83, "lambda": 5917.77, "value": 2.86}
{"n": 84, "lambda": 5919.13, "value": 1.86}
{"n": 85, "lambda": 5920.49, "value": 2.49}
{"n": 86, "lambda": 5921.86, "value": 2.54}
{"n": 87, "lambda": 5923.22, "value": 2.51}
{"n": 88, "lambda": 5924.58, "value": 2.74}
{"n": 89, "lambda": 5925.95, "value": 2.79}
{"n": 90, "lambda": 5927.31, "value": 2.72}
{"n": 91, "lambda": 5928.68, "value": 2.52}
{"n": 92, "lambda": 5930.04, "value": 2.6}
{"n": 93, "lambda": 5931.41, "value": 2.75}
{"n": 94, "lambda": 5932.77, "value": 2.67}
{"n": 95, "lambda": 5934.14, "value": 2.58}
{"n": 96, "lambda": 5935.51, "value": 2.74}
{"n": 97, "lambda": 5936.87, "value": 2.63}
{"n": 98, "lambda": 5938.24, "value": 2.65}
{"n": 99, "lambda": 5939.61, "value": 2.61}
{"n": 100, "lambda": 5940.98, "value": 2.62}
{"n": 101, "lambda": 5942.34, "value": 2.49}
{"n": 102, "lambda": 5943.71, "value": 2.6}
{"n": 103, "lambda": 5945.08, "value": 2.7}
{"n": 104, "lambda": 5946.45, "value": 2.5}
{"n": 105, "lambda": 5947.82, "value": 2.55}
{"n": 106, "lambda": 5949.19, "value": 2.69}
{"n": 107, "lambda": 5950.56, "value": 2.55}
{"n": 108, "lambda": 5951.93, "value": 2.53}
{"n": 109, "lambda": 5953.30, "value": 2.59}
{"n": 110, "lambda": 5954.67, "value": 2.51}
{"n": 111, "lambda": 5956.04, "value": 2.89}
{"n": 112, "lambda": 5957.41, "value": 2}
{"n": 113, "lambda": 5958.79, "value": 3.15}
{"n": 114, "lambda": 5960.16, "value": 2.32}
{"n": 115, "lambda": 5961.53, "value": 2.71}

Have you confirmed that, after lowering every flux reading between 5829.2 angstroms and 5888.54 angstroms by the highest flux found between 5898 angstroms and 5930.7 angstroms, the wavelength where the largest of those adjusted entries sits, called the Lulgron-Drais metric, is 5850.03 angstroms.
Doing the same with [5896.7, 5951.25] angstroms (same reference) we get 5909.60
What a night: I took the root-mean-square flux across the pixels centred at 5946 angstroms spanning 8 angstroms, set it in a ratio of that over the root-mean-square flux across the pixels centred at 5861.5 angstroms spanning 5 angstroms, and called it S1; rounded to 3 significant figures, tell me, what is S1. 1.02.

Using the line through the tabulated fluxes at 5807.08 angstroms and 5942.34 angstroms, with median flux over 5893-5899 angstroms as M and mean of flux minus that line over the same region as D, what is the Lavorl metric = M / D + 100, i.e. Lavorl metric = 95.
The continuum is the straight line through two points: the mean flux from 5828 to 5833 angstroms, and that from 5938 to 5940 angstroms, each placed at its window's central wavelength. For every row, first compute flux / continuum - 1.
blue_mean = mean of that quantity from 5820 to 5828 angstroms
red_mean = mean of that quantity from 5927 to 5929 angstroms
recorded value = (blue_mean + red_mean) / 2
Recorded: 0.028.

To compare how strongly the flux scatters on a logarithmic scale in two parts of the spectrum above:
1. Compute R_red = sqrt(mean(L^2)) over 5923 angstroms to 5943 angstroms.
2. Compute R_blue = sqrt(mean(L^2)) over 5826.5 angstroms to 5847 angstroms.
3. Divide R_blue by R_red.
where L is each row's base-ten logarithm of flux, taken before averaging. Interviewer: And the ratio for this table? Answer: 1.00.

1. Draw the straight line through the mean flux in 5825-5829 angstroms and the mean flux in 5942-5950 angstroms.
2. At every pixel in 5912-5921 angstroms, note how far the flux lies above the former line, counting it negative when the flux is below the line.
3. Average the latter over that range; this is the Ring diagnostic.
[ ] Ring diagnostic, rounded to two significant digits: -0.20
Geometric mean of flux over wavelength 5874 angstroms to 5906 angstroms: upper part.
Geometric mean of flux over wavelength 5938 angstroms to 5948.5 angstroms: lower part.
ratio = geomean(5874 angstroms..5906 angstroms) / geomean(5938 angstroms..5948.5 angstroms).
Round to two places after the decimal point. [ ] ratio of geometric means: 0.89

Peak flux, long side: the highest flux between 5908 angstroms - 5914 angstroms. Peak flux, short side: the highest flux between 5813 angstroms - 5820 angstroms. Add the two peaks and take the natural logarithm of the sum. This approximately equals 1.717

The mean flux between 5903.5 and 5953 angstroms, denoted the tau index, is 2.57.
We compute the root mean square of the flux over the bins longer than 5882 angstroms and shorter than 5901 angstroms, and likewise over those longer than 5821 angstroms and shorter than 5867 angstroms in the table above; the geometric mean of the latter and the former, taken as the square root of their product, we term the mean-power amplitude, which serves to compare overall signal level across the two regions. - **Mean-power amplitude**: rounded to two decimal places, 2.38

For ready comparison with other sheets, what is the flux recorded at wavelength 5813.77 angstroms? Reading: 2.65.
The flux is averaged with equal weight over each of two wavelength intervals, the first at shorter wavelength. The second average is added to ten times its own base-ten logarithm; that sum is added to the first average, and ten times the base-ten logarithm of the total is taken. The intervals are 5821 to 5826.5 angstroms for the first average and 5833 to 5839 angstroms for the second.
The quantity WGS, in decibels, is 9.69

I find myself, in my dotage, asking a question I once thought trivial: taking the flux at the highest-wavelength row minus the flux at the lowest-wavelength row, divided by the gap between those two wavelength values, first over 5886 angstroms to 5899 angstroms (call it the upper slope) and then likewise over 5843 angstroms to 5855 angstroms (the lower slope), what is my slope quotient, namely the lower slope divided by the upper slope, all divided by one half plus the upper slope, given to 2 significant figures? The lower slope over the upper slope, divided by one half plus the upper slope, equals -32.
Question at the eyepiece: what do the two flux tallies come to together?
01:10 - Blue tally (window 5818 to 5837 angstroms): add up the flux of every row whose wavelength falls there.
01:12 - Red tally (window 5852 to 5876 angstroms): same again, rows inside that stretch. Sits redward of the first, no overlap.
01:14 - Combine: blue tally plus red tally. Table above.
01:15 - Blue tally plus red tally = 82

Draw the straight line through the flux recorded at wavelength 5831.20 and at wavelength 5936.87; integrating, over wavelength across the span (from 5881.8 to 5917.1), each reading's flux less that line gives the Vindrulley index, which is -8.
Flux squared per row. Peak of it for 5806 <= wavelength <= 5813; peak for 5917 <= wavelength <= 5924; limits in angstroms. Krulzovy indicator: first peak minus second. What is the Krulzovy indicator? 1.1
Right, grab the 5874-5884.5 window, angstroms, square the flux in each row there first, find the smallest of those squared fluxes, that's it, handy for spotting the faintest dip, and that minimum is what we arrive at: 4.9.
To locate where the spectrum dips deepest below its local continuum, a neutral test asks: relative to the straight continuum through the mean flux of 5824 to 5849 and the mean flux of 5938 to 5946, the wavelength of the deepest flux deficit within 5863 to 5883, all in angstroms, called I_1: 5882.44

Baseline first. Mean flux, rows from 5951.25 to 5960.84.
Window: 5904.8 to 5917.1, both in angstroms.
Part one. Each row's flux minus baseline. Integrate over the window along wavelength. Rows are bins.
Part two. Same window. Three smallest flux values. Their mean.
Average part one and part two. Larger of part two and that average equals 2.2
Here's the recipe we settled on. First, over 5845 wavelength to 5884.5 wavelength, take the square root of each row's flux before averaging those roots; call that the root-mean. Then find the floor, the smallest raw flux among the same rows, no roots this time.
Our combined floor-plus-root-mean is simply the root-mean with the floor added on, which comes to 3.83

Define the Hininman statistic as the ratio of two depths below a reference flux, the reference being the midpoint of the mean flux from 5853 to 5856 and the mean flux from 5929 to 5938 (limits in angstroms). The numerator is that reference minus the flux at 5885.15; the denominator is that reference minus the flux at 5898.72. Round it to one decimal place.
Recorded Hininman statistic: 0.5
